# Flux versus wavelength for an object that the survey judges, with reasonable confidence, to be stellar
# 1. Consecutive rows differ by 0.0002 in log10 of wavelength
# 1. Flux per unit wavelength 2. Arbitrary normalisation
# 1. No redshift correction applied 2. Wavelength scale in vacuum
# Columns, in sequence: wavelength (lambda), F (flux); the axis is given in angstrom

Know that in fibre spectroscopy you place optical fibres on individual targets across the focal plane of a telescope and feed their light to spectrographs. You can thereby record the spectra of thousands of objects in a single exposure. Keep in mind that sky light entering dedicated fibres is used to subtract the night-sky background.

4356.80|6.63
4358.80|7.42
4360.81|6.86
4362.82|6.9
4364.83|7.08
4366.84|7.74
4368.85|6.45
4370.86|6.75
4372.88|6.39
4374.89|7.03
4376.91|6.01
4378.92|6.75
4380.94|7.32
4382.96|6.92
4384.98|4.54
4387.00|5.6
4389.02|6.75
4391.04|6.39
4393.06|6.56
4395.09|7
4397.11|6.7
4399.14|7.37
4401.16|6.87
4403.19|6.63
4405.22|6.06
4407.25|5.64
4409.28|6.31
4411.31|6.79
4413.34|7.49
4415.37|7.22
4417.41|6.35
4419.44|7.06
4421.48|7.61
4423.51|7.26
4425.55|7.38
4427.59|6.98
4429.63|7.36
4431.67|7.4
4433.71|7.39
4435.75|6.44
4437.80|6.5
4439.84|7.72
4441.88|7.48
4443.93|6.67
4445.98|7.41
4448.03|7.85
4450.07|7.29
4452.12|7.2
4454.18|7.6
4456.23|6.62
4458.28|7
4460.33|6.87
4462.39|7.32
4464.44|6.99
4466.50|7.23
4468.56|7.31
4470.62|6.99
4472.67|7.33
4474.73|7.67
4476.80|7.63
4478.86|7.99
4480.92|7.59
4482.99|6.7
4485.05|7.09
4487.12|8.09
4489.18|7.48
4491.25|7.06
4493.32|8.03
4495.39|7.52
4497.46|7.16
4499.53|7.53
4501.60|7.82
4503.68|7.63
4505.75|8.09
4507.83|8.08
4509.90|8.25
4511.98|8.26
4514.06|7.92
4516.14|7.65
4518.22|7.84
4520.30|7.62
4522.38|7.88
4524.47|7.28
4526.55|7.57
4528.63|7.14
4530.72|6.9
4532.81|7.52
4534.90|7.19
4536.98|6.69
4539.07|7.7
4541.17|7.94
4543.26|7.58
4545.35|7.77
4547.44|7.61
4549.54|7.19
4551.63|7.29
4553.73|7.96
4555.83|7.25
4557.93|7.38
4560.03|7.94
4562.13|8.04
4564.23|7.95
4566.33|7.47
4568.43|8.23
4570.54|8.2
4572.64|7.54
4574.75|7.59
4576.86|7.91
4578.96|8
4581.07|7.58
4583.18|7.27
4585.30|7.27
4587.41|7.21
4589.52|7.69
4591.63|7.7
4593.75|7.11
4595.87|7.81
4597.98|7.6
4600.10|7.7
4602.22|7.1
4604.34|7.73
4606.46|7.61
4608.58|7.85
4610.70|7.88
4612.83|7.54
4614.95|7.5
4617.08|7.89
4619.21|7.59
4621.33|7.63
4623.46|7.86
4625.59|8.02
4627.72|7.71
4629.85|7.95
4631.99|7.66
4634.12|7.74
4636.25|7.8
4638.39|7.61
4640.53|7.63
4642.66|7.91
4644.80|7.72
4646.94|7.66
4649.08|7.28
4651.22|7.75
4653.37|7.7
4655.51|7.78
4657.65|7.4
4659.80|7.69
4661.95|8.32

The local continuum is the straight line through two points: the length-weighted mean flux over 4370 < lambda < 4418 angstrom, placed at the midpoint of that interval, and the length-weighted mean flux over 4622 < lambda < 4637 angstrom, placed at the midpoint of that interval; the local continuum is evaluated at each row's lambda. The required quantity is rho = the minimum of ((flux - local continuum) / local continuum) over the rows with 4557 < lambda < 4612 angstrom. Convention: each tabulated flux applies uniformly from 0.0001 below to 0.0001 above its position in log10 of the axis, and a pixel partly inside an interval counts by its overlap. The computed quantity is -0.074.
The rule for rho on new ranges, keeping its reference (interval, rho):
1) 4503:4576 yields -0.086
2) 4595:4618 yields -0.074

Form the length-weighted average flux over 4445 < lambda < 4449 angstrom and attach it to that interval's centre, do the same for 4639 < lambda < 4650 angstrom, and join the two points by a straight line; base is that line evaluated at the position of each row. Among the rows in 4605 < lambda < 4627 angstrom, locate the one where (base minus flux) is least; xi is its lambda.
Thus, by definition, 4625.59 angstrom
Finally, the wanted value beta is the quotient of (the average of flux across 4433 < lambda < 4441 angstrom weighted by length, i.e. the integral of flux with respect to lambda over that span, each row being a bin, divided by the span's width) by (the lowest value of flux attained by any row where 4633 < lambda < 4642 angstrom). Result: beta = 0.9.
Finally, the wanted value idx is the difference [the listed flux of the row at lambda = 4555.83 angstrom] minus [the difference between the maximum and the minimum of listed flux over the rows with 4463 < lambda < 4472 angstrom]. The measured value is 6.9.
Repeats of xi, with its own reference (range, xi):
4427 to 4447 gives 4439.84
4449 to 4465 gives 4454.18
